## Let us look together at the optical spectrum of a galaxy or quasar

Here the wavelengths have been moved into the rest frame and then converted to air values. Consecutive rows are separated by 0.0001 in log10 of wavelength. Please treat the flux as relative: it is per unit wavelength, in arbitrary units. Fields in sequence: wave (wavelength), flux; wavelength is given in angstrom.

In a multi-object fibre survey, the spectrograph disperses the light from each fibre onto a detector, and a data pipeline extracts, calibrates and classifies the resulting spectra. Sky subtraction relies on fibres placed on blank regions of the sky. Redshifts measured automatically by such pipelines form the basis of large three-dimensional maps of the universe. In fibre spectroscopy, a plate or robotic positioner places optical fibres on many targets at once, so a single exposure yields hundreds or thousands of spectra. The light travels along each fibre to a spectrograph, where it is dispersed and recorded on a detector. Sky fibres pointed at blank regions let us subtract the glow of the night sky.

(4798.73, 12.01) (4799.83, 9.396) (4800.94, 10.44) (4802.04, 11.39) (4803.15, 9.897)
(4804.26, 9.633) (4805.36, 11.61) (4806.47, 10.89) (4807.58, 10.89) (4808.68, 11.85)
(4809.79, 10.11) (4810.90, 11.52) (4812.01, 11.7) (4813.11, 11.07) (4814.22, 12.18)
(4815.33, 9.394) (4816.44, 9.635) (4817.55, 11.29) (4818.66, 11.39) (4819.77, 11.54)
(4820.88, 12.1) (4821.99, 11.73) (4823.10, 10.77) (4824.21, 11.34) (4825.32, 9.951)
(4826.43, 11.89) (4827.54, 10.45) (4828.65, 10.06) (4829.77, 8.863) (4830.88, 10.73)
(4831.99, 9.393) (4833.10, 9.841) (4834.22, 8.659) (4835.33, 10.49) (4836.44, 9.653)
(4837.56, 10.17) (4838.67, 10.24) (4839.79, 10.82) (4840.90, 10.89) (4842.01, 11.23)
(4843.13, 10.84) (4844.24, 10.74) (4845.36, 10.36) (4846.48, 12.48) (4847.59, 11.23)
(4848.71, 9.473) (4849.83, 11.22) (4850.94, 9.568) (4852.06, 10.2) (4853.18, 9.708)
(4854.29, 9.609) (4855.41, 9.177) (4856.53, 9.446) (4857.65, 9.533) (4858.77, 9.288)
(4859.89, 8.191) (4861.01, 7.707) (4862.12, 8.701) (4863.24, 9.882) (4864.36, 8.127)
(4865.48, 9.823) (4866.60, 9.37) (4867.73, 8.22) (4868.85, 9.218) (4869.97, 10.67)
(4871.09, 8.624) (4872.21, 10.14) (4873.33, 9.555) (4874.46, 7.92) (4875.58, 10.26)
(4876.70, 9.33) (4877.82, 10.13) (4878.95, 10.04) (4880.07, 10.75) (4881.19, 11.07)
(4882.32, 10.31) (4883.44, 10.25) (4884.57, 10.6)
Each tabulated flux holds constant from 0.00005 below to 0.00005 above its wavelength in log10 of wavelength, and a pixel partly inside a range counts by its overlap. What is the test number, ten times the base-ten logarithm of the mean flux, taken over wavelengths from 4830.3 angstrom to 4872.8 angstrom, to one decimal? 9.9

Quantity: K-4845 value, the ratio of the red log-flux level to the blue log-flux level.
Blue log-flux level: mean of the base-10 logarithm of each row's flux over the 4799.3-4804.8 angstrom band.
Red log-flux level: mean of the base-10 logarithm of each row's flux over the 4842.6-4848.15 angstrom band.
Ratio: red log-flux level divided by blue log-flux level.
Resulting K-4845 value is 1.04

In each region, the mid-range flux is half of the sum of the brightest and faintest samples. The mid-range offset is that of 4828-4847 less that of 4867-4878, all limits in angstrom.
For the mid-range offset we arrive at 1.3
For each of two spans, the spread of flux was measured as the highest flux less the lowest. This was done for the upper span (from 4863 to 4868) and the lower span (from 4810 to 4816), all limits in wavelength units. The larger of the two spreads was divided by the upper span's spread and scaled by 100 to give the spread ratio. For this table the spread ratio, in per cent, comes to 159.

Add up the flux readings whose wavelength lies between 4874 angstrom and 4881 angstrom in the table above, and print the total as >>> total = 58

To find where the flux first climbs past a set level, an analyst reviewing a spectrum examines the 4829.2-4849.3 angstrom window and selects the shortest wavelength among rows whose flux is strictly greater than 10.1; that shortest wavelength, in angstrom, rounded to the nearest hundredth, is 4830.88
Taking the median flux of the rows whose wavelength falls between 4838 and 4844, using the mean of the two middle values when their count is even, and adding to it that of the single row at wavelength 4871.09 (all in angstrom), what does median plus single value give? 19.5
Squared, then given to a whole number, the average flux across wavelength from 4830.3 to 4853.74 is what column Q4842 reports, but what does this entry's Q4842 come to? 108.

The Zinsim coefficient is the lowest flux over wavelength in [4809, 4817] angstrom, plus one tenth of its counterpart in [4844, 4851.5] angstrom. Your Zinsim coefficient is 10.3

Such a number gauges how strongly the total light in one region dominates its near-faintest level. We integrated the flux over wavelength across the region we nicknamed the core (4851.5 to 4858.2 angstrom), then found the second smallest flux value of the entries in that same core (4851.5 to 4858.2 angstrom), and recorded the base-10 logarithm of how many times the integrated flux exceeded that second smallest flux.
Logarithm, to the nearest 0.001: 0.834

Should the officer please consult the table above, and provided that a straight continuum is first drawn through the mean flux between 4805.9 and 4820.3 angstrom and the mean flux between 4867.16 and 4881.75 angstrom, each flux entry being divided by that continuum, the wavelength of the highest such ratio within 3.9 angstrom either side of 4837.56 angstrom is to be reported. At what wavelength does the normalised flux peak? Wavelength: 4840.90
